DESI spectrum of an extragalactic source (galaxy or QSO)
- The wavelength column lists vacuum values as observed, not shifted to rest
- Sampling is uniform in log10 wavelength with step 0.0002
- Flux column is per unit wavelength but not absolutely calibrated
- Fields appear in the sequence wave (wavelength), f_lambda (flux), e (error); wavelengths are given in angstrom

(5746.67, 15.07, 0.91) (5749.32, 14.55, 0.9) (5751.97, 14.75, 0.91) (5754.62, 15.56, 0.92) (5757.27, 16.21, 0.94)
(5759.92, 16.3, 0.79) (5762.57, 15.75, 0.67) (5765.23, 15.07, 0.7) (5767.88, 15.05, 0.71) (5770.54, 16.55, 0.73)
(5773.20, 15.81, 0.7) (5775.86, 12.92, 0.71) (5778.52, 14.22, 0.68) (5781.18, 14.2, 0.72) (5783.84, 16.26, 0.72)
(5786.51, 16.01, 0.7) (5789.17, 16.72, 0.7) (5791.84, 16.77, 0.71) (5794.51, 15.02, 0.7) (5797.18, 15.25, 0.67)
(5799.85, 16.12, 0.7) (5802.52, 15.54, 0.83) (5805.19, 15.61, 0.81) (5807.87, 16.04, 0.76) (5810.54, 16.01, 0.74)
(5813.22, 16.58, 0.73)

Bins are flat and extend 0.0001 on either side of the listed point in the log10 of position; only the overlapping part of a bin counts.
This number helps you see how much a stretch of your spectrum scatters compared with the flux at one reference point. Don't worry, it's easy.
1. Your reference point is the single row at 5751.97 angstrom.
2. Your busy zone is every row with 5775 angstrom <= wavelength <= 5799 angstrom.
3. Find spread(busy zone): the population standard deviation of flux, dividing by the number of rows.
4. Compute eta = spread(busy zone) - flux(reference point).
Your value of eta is -13.5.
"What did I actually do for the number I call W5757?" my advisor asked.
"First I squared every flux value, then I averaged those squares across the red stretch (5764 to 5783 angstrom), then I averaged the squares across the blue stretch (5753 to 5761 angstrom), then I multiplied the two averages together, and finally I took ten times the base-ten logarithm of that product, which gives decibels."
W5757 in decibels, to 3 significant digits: 47.5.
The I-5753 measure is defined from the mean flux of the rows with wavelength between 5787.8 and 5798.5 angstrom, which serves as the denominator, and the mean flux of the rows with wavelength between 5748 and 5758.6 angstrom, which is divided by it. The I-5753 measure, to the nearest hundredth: 0.96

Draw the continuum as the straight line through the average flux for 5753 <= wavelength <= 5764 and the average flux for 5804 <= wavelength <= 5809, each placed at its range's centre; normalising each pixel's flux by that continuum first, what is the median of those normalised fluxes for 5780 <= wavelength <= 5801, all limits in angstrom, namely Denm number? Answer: 1.01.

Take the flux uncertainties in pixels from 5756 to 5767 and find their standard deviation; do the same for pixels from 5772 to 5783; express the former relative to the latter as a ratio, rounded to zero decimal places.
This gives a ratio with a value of 7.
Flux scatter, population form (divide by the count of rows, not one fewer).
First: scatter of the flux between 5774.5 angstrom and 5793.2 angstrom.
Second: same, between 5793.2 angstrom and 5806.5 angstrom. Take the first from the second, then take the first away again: -2.4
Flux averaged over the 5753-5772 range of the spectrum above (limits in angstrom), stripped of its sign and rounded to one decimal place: 15.8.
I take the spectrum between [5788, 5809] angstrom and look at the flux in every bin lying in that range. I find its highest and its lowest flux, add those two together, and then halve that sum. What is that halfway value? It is 15.9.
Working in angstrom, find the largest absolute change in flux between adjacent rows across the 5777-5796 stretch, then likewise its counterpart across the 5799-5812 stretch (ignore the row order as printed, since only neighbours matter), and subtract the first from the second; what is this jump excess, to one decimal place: -1.5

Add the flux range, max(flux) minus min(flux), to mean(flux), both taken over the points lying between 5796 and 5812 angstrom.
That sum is 16.6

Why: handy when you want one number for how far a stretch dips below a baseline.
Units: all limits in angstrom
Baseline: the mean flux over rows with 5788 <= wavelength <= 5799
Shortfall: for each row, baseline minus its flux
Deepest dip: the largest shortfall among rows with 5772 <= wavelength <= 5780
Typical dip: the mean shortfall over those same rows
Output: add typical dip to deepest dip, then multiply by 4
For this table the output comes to 19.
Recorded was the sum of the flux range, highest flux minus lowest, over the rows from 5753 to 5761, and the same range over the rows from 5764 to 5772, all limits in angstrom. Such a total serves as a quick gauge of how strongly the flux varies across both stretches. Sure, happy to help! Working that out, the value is 2.2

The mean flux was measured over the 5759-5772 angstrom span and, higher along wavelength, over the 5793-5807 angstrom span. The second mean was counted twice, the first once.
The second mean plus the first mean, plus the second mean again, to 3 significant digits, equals 46.8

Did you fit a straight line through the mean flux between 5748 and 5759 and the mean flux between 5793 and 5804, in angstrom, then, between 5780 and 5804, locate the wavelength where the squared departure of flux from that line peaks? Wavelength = 5791.84 angstrom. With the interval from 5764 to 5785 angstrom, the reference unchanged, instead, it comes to 5775.86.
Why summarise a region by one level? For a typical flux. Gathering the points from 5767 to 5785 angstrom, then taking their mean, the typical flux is 15.0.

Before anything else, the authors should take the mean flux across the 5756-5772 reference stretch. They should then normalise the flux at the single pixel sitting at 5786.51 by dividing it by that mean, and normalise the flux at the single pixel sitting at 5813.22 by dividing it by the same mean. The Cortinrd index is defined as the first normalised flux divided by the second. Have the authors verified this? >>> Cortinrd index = 0.97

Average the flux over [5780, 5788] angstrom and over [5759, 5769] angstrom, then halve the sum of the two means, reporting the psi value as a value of 15.5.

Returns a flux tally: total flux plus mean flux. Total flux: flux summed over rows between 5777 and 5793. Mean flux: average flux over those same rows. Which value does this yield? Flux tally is 110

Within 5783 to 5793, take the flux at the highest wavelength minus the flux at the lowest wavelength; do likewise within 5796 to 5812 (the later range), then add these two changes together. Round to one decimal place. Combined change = 1.3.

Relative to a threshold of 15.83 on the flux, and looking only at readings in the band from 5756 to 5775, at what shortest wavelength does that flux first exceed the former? 5757.27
